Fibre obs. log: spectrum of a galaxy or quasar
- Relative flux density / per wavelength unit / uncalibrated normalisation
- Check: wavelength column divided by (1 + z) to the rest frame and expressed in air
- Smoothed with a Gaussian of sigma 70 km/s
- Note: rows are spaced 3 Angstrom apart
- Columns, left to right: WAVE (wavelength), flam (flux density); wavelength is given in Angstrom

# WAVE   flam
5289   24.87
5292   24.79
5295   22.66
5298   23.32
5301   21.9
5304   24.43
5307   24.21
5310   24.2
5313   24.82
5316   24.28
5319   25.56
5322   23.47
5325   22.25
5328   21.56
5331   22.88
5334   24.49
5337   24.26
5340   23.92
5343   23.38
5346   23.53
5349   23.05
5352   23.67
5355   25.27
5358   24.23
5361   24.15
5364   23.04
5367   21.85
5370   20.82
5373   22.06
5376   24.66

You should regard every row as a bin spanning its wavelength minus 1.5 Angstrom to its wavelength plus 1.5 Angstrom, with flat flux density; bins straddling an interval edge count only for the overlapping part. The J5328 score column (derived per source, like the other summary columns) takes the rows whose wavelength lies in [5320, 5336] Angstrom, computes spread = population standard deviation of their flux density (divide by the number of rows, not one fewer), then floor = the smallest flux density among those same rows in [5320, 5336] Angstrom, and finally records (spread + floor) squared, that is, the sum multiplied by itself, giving 509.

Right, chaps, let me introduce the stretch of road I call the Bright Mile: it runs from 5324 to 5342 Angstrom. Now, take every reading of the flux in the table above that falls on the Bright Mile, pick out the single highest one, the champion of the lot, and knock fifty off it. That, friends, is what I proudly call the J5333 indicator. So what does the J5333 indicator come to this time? -25.5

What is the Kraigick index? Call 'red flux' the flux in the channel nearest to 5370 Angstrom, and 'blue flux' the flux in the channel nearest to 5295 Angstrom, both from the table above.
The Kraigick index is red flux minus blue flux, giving -1.8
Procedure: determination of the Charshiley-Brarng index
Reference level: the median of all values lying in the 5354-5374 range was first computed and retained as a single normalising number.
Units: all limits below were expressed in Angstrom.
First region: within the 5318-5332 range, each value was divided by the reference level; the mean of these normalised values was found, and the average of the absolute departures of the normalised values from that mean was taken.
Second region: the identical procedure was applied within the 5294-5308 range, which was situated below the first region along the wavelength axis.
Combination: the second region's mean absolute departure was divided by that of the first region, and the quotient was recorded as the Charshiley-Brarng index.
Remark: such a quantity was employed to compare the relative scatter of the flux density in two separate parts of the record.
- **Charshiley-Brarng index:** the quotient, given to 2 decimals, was 0.75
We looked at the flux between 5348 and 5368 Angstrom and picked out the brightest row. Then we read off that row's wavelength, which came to 5355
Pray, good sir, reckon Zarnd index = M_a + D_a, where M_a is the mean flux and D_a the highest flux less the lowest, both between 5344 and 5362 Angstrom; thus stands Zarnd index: 26.2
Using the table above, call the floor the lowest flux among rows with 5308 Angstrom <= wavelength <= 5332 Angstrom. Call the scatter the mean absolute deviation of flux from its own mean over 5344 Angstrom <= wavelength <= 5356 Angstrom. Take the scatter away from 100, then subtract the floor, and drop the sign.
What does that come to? 77.7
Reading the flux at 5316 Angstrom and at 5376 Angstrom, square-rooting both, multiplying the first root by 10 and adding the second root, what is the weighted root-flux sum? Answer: 54.2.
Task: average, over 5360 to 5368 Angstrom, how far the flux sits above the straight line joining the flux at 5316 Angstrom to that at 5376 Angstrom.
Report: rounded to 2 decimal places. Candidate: -1.57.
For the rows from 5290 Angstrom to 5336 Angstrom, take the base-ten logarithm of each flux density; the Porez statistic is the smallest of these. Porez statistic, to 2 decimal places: 1.33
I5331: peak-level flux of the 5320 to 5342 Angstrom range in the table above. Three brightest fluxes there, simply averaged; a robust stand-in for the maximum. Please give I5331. 24.2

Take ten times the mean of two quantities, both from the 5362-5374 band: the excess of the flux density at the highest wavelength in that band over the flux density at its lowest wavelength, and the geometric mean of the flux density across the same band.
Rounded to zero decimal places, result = 105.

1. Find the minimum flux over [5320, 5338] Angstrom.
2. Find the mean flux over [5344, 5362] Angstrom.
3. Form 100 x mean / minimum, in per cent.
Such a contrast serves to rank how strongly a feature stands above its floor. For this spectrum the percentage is 111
